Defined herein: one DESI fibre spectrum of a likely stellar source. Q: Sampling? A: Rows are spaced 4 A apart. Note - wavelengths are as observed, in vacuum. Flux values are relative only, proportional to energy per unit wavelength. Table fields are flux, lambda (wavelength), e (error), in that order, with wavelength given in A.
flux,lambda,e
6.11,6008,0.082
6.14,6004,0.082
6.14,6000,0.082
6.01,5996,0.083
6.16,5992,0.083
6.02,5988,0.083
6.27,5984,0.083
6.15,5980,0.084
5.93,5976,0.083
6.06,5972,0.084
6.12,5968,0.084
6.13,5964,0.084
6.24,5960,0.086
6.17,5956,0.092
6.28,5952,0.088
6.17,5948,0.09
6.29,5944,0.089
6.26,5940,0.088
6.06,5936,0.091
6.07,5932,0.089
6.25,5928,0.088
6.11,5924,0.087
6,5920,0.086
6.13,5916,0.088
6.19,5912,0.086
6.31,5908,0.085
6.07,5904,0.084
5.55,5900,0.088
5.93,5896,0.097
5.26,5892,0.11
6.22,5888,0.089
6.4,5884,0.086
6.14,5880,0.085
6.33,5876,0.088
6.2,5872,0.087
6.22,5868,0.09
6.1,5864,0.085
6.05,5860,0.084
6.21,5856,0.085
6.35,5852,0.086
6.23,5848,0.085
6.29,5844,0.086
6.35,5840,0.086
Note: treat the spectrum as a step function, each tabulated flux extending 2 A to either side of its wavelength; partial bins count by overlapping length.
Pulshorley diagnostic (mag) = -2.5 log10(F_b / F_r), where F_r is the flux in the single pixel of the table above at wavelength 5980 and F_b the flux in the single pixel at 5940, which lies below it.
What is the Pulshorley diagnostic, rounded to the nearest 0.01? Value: -0.02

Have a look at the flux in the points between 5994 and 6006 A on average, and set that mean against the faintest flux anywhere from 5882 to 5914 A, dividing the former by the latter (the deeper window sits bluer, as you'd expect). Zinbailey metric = 1.16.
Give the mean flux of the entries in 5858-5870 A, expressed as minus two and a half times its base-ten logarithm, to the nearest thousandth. -1.967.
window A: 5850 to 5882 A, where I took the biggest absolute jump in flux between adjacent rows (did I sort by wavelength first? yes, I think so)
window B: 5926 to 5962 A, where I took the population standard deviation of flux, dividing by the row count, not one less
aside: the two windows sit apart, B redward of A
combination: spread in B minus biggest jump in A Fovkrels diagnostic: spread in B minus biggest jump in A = -0.1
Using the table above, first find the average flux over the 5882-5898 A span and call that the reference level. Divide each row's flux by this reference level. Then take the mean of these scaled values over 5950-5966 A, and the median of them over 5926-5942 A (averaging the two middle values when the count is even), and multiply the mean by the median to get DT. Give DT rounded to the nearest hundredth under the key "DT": 1.08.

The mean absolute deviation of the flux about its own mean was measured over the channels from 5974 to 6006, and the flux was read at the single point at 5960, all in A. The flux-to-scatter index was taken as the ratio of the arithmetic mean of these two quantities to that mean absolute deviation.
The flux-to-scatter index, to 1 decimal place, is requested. 36.4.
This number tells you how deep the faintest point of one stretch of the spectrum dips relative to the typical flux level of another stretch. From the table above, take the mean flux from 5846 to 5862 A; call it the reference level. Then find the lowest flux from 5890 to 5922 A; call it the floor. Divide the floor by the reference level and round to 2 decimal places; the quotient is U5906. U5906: 0.85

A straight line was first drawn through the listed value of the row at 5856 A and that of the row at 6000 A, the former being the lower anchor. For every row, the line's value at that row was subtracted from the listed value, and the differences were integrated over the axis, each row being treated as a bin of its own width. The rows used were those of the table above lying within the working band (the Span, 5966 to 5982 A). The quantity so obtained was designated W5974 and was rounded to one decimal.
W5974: -1.4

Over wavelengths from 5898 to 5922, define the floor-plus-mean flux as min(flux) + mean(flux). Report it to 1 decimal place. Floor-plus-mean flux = 11.6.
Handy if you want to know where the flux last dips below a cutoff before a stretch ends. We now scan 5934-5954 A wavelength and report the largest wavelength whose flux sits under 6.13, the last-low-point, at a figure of 5936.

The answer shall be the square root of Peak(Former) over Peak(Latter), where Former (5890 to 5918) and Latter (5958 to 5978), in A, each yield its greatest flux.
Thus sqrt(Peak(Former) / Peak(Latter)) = 1.01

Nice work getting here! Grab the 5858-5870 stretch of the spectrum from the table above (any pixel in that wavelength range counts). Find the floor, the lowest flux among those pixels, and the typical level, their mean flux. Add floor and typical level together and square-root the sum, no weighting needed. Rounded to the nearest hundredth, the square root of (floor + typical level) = 3.49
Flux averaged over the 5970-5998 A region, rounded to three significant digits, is 6.09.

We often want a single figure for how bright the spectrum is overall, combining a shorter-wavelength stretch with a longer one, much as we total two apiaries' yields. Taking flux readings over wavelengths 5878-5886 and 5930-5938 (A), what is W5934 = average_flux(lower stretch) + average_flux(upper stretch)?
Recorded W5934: 12.3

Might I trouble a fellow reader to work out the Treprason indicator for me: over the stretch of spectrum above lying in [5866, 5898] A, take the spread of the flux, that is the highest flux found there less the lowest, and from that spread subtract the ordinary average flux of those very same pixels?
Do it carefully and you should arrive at -4.95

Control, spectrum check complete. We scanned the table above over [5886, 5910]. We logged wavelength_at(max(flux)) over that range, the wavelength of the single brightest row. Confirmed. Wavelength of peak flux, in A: 5908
